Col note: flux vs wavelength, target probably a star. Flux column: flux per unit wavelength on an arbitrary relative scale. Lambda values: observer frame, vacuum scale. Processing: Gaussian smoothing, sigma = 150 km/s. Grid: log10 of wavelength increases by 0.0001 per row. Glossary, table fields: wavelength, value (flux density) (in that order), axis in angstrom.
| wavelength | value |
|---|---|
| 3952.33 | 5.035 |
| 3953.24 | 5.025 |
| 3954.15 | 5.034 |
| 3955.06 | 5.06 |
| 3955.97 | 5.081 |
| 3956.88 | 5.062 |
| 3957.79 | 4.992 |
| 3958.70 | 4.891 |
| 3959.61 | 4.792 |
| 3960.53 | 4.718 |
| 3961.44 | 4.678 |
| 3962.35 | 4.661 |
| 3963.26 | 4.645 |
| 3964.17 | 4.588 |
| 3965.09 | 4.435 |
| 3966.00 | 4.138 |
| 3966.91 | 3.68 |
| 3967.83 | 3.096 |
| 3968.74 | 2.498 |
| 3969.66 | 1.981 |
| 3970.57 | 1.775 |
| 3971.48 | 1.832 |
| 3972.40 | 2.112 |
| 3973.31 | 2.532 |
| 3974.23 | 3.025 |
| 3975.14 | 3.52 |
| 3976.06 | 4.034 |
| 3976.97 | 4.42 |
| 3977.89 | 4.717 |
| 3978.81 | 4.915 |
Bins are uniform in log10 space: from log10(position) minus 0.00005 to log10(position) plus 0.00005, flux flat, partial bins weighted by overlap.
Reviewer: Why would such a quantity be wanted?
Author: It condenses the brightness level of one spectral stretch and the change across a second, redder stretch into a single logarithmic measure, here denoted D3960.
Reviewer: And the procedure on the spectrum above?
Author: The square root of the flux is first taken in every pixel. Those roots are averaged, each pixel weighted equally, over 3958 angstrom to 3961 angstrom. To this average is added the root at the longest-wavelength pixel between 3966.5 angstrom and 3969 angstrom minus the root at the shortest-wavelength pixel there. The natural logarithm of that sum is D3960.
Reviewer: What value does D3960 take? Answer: 0.617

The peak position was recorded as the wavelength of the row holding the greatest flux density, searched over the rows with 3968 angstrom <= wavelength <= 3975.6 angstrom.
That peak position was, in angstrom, 3975.14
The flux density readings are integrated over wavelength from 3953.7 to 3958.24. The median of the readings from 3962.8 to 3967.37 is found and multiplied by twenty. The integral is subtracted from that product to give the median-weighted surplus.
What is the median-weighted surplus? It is 66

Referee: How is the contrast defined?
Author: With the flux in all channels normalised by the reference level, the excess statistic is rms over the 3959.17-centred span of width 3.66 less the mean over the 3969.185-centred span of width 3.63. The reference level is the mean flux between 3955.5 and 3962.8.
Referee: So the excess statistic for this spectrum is 0.52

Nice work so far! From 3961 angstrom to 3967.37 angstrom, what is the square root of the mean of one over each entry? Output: 0.478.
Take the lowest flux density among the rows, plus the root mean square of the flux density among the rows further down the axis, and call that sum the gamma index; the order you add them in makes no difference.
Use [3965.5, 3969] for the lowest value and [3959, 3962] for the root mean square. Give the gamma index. 7.2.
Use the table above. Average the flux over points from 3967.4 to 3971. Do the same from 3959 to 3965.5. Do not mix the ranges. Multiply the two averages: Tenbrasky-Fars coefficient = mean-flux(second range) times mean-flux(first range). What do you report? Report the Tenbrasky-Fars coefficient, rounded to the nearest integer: 11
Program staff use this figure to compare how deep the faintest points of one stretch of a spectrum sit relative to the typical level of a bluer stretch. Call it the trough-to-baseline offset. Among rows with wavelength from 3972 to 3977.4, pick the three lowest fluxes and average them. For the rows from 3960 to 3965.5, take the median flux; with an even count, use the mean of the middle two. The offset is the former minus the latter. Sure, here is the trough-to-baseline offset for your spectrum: -2.1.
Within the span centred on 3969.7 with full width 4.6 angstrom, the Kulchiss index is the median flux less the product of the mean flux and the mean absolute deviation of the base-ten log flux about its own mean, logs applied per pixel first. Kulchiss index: 1.8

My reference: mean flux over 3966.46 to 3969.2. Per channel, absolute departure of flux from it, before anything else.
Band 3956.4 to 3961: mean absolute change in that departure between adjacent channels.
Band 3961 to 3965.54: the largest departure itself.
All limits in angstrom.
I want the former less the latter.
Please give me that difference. -1.5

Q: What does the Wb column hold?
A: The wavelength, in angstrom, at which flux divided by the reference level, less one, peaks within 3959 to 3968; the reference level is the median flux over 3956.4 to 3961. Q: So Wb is 3959.61 angstrom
